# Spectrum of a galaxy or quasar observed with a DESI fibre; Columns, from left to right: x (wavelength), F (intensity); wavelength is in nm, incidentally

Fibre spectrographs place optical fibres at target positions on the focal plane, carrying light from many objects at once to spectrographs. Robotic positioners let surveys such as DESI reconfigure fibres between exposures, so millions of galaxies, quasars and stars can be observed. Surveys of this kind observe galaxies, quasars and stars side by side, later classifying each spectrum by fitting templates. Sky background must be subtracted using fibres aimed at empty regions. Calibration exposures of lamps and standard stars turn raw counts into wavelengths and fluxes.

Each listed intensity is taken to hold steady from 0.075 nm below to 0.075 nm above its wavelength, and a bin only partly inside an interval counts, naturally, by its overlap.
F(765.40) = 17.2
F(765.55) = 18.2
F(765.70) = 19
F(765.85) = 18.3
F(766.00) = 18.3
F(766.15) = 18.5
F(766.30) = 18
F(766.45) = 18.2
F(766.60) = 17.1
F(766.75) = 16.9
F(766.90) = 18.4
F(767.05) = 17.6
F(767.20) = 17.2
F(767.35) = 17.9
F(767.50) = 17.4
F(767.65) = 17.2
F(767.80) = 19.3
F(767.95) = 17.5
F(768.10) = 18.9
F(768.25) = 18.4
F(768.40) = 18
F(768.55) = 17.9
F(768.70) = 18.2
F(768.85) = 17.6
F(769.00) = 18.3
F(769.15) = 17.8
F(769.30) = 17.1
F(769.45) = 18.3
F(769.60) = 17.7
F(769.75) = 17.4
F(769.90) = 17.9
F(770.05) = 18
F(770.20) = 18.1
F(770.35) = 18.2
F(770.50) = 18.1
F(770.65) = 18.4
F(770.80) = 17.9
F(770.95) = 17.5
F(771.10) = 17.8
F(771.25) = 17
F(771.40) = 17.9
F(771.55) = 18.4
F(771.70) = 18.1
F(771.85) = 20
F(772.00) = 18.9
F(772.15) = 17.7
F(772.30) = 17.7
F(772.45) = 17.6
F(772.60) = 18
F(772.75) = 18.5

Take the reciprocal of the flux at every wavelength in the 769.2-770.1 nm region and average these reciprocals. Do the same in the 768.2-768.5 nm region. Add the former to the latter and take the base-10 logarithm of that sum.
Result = -0.953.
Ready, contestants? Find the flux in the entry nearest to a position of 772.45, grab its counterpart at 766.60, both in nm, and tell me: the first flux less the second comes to 0.5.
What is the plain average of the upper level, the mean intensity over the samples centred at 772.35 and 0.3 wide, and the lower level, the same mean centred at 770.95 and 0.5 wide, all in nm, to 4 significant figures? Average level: 17.69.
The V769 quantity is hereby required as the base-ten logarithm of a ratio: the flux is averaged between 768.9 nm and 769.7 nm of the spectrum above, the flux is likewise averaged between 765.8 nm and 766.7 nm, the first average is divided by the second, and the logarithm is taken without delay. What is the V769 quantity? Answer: -0.005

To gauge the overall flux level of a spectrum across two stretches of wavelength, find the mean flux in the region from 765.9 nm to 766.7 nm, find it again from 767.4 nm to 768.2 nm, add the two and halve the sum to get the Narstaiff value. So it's 18.0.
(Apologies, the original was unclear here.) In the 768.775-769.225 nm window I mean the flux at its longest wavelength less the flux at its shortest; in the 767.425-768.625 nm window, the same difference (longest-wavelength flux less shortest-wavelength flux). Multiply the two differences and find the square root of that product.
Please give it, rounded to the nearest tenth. 0.3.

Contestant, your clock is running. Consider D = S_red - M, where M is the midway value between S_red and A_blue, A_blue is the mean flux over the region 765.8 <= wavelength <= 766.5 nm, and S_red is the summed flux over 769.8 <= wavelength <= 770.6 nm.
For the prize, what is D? 36.0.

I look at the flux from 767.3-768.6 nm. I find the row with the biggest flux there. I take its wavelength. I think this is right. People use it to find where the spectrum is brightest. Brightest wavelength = 767.80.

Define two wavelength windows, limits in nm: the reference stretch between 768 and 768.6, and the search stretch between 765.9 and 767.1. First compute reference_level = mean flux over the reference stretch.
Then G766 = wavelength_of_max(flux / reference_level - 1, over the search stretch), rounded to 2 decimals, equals 766.15 nm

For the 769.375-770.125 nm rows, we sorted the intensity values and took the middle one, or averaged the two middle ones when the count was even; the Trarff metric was 17.9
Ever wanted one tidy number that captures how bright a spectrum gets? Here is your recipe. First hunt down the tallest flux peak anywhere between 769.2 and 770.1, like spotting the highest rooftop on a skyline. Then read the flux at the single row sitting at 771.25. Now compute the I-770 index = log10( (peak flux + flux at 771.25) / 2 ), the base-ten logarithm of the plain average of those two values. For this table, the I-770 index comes 1.25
